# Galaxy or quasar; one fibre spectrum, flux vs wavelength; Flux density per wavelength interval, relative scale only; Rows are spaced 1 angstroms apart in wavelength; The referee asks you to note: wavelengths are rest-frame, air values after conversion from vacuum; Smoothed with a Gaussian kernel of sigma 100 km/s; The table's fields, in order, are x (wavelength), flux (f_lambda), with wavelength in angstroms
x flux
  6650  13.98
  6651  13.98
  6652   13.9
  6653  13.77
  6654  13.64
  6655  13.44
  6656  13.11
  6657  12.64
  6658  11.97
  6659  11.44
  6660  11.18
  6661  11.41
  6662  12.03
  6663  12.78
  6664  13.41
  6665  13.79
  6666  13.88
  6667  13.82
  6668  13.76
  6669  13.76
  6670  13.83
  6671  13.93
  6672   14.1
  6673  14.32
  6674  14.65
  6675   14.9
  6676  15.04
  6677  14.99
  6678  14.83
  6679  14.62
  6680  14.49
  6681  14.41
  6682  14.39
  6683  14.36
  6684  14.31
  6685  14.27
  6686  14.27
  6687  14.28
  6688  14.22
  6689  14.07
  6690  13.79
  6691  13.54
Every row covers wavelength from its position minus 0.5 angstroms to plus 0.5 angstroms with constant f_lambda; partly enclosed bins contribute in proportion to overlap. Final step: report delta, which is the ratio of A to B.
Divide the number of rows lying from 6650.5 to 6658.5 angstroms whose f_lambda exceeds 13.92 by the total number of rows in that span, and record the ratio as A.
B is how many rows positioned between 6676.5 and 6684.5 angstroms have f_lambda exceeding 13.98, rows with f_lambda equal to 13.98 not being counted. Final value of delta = 0.016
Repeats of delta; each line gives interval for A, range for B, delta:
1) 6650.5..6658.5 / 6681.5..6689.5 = 0.016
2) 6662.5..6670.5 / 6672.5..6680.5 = 0.000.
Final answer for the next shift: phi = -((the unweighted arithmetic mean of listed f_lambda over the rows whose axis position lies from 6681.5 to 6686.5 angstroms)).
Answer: -14.3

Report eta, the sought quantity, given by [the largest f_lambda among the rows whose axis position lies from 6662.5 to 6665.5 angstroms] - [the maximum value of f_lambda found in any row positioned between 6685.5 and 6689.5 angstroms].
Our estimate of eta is -0.49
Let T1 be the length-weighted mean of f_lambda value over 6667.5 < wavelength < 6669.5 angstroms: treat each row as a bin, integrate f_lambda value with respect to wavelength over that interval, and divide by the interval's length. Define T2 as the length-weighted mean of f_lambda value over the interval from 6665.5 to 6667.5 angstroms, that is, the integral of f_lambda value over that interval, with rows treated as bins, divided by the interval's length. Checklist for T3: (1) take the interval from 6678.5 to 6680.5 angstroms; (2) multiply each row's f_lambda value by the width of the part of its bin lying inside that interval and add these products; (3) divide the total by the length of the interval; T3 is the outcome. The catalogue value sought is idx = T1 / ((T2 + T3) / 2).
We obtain 0.97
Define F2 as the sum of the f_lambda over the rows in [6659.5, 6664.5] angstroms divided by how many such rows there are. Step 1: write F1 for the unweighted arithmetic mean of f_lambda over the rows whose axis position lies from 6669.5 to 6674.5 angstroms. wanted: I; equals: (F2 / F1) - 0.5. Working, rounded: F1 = 14.17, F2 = 12.2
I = 0.36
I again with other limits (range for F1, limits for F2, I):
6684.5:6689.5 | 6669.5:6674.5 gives 0.50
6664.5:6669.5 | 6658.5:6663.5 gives 0.35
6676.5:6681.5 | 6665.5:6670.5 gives 0.44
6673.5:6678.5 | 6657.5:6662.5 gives 0.28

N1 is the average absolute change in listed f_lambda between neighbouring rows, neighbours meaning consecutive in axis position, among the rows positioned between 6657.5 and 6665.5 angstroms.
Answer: 0.49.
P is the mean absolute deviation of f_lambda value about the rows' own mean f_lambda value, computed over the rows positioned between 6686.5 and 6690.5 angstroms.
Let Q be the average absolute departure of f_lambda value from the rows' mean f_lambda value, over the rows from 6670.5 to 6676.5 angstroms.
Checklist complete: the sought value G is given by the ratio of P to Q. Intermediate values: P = 0.2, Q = 0.37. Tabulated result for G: 0.4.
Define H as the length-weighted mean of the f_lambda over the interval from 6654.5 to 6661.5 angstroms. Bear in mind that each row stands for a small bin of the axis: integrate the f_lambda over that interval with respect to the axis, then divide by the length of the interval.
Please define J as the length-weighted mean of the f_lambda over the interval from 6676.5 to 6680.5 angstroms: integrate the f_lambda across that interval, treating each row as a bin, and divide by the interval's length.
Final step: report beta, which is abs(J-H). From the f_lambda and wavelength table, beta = 2.56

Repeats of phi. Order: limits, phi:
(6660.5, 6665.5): -12.7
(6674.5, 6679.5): -14.9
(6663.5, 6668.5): -13.7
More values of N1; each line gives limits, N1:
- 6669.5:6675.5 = 0.21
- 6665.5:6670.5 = 0.05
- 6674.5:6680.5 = 0.14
